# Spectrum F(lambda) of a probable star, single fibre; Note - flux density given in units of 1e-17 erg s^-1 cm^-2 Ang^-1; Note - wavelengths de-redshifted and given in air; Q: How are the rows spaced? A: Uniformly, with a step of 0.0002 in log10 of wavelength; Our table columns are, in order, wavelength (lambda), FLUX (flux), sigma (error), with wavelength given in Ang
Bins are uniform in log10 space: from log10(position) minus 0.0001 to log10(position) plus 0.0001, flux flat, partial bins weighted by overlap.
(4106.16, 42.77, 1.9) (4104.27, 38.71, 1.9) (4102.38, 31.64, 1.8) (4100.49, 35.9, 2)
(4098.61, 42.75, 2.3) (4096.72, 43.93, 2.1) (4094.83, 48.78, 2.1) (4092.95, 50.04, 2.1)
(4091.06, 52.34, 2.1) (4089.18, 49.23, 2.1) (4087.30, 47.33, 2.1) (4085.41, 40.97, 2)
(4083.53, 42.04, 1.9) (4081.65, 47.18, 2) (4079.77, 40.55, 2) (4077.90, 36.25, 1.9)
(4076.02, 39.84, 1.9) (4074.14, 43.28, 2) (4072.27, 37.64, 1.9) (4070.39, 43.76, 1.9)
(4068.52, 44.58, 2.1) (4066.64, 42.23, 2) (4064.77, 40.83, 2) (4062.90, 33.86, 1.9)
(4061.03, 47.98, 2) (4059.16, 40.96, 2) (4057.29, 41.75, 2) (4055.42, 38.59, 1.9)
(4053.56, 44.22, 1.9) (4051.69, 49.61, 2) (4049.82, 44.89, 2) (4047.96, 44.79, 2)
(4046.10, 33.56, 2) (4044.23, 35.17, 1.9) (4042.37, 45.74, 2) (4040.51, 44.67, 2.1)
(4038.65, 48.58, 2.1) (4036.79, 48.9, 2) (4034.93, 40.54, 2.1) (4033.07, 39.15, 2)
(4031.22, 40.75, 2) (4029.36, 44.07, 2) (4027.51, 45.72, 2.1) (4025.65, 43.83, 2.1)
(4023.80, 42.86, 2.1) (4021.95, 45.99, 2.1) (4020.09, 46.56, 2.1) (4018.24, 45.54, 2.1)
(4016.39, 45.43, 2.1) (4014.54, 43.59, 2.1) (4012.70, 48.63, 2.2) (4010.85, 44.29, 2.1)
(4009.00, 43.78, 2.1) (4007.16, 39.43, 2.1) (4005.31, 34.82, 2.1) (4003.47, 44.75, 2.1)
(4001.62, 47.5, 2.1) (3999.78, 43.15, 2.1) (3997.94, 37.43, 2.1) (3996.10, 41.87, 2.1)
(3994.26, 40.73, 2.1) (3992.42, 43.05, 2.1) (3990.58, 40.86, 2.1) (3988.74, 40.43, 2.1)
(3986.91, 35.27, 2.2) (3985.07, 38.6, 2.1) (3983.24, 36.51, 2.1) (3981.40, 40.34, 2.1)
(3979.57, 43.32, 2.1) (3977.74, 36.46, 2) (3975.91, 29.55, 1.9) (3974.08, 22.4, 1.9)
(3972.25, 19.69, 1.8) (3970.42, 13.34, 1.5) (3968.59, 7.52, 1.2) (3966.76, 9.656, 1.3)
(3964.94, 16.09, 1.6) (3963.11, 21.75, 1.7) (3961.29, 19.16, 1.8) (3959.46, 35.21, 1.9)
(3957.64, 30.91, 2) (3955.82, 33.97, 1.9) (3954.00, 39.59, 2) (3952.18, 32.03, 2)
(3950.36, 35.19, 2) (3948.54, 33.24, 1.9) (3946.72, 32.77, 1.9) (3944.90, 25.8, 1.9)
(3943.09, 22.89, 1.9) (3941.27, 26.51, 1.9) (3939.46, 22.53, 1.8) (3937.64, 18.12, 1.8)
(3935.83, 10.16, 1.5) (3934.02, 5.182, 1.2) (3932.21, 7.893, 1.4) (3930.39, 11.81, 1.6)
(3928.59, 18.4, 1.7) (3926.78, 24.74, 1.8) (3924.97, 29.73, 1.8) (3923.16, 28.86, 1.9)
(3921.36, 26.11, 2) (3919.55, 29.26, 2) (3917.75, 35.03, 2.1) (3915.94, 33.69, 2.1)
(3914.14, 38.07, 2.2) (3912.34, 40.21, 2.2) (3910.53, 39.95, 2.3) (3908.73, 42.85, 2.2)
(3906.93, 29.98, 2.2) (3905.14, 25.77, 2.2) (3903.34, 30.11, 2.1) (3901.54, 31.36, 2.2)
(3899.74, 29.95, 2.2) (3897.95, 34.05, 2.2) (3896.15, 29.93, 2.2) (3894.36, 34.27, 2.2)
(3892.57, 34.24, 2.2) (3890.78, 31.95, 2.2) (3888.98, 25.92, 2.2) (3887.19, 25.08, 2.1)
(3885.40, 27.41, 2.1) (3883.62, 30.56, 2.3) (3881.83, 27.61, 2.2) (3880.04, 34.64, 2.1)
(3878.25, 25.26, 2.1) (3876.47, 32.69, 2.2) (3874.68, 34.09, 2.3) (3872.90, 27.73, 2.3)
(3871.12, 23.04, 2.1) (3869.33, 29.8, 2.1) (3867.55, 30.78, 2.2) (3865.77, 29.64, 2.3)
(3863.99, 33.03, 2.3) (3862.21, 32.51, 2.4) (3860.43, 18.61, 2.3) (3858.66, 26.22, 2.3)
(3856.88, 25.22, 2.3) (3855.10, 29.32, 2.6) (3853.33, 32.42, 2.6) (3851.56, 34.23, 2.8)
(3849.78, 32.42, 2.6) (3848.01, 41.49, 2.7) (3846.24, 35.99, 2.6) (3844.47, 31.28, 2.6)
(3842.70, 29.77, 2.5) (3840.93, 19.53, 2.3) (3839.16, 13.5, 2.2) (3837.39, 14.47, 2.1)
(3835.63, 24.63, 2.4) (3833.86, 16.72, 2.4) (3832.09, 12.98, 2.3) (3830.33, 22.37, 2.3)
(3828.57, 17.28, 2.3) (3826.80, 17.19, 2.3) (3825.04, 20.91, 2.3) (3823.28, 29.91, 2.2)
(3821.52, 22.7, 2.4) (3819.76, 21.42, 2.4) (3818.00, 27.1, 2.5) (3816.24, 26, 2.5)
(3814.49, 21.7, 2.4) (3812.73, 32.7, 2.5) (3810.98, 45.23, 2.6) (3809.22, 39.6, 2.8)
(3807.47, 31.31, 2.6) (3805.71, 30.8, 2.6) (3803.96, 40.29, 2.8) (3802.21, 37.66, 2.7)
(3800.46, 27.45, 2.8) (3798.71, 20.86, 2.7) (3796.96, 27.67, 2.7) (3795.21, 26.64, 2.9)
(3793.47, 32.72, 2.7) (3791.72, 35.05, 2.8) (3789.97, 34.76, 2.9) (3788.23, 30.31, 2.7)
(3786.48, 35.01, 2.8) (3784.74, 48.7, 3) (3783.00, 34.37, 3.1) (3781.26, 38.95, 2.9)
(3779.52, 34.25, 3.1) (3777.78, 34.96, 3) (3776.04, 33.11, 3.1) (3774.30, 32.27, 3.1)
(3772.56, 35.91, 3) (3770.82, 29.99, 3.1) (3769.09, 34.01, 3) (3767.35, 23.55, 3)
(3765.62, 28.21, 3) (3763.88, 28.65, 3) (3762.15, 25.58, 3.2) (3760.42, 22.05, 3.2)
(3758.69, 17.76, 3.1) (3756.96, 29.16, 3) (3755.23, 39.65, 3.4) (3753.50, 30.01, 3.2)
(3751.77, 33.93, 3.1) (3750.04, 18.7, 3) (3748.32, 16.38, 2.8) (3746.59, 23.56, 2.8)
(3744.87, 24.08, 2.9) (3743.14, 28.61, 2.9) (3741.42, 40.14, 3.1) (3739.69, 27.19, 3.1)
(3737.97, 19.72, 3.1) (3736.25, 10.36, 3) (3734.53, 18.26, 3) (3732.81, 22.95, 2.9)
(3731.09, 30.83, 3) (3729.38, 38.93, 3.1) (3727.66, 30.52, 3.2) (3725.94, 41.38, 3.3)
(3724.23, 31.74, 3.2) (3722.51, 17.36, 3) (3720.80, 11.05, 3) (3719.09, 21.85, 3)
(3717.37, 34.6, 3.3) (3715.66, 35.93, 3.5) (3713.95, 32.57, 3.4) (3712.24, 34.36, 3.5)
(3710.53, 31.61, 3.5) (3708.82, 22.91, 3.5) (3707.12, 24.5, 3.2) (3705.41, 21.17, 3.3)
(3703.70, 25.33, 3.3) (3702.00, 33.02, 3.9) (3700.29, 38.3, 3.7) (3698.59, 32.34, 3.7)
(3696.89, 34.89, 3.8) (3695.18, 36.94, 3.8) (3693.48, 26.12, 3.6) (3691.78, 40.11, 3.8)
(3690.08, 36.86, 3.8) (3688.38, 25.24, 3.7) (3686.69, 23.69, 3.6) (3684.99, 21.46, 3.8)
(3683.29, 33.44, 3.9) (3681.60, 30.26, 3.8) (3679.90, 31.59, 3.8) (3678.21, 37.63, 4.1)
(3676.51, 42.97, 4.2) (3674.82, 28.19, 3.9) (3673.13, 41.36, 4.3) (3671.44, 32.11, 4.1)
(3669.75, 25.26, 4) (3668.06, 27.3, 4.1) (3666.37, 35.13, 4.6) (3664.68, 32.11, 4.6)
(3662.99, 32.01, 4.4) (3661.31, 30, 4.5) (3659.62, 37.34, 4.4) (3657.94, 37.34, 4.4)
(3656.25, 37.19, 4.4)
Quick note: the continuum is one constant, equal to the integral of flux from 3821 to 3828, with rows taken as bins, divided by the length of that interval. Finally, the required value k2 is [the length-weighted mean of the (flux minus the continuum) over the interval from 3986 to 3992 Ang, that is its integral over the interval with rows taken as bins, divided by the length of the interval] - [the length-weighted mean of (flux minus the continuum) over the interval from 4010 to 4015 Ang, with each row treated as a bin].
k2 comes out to -7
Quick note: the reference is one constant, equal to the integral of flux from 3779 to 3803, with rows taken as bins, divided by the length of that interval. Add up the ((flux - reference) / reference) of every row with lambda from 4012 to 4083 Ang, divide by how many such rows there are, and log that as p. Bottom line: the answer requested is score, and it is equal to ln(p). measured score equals -1.2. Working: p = 0.30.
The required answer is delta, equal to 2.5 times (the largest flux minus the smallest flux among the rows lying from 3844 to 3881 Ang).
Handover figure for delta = 57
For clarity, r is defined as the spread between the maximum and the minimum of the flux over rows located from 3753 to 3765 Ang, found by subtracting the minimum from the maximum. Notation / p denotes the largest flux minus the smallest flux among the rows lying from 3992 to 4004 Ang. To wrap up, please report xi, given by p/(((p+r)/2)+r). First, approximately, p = 10.1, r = 22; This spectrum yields 0.27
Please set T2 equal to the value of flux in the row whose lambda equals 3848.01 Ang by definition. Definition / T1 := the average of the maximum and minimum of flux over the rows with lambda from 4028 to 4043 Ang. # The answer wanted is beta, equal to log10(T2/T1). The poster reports 0.0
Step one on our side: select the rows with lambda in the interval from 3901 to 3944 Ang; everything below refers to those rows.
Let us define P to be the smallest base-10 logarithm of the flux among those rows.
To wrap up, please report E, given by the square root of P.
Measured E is 0.85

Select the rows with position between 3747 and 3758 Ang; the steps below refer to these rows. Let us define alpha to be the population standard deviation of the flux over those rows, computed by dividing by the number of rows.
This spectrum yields 8.1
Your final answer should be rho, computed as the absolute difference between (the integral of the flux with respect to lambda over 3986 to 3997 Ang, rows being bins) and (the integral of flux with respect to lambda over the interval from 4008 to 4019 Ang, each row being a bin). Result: 53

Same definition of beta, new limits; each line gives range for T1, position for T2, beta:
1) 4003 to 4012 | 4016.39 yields 0.1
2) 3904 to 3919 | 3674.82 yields -0.1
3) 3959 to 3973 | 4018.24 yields 0.3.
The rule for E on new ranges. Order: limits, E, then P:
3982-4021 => 1.24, 1.54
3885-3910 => 1.18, 1.40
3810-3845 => 1.06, 1.11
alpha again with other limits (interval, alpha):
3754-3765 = 6.8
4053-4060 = 2.0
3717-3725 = 8.8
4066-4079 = 3.0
